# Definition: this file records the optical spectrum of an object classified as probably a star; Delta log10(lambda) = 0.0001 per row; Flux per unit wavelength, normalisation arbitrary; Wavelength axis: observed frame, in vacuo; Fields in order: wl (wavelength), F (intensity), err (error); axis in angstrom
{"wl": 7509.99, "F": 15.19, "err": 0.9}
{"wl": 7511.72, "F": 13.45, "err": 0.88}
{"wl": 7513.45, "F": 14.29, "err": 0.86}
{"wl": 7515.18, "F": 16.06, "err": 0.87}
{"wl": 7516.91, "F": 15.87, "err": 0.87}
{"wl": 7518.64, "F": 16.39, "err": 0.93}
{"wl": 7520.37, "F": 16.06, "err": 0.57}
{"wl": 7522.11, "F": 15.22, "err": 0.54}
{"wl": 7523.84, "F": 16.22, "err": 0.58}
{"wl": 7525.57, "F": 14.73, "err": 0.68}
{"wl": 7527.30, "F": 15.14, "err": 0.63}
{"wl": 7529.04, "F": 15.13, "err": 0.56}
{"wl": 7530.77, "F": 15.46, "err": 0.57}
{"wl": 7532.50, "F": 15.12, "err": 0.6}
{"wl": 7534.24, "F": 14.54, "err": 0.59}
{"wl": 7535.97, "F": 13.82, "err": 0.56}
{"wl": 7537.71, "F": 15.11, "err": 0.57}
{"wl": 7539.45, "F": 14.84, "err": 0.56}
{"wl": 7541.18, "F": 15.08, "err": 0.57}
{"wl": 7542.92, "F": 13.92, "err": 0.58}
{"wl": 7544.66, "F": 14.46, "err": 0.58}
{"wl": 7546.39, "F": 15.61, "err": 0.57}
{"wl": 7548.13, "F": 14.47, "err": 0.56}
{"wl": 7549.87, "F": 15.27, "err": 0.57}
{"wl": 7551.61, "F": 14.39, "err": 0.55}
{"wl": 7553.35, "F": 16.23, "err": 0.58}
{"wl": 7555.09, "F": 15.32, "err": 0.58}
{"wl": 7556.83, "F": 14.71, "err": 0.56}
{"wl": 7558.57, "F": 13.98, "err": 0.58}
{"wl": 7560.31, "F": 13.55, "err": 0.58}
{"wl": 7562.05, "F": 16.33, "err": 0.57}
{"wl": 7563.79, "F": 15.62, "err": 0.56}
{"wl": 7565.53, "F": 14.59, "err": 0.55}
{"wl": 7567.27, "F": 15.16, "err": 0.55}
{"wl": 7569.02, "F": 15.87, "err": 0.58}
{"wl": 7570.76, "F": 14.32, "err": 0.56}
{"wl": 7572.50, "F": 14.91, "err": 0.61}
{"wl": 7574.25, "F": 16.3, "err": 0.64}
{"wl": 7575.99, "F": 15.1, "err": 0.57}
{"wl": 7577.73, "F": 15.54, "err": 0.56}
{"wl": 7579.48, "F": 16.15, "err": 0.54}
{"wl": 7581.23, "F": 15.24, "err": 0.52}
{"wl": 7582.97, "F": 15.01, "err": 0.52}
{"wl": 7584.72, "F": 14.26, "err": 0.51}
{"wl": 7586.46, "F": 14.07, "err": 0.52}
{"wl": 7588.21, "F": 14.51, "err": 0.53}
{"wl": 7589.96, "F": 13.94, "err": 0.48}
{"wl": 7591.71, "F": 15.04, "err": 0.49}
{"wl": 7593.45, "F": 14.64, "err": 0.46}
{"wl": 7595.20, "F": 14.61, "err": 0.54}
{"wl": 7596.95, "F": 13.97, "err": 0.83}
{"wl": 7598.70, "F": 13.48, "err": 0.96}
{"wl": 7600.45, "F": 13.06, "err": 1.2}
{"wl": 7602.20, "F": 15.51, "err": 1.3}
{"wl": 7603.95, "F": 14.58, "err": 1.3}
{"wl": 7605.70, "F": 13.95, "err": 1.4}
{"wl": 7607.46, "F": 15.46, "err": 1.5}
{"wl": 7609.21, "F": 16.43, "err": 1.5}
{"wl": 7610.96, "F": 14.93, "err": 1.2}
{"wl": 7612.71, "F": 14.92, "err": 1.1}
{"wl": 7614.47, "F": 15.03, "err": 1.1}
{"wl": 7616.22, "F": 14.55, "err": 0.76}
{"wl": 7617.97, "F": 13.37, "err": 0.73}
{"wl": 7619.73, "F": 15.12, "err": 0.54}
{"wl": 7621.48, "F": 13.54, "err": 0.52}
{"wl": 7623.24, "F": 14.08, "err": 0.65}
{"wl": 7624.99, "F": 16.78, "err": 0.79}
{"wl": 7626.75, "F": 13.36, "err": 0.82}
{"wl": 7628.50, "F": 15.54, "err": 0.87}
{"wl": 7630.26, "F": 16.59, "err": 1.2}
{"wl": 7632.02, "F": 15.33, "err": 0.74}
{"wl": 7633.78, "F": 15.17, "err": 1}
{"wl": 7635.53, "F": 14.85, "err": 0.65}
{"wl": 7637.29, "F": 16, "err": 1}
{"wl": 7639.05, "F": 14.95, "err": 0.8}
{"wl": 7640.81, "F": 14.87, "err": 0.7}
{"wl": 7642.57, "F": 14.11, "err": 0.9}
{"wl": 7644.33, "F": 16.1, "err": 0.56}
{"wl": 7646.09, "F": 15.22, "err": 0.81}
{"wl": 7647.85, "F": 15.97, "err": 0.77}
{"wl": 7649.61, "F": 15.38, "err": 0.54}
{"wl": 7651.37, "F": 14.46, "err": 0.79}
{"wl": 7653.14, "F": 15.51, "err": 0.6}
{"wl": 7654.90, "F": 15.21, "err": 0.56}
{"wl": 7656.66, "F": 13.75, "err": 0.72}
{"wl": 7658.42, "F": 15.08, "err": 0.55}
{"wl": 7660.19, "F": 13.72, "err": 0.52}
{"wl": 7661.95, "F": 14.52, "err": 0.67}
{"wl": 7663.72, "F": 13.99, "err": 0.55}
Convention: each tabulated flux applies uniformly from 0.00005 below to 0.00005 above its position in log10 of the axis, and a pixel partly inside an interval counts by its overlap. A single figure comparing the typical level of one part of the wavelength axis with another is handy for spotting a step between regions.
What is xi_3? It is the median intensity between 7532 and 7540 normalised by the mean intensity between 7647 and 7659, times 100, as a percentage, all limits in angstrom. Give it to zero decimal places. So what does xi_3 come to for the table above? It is 99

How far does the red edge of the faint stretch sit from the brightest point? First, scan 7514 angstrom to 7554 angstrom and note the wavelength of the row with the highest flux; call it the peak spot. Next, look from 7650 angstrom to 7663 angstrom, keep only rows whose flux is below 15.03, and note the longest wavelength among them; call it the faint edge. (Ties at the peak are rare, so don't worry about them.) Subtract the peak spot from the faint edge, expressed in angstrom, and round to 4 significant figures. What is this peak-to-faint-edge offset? 143.3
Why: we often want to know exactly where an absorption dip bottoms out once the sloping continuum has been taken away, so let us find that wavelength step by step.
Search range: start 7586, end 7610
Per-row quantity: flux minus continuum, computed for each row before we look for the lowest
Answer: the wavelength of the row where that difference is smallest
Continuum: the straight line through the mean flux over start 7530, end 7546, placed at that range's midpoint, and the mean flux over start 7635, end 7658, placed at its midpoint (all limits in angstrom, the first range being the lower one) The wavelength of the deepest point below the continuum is 7600.45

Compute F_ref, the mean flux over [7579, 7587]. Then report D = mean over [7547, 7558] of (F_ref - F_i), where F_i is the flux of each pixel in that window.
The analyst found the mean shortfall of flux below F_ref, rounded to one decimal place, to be -0.1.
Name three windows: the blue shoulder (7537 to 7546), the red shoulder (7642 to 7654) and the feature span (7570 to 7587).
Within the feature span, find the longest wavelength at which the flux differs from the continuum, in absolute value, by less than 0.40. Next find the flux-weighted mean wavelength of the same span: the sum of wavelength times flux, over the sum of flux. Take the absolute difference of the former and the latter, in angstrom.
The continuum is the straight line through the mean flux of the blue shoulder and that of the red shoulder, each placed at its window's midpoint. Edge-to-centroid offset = 4.4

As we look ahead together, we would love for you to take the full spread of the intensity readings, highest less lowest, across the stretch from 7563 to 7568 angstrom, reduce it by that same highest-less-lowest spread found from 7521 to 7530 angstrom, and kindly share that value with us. -0.46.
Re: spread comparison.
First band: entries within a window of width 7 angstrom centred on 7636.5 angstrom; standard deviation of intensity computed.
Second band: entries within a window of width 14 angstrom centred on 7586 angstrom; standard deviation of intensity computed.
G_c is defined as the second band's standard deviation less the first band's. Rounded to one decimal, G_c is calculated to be 0.2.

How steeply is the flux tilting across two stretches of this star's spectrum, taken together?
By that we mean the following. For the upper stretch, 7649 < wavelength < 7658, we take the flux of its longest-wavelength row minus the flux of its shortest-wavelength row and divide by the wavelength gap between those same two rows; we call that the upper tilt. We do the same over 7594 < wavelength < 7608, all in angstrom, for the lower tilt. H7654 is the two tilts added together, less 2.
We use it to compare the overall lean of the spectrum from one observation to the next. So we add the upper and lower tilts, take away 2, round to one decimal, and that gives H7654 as -2.2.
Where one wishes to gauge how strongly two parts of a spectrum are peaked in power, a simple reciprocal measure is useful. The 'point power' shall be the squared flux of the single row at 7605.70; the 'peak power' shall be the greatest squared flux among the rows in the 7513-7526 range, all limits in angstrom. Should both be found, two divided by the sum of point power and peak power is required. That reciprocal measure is 0.0043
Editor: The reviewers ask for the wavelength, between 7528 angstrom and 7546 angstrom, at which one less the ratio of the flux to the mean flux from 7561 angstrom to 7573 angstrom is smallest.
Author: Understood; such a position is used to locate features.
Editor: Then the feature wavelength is 7530.77 angstrom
